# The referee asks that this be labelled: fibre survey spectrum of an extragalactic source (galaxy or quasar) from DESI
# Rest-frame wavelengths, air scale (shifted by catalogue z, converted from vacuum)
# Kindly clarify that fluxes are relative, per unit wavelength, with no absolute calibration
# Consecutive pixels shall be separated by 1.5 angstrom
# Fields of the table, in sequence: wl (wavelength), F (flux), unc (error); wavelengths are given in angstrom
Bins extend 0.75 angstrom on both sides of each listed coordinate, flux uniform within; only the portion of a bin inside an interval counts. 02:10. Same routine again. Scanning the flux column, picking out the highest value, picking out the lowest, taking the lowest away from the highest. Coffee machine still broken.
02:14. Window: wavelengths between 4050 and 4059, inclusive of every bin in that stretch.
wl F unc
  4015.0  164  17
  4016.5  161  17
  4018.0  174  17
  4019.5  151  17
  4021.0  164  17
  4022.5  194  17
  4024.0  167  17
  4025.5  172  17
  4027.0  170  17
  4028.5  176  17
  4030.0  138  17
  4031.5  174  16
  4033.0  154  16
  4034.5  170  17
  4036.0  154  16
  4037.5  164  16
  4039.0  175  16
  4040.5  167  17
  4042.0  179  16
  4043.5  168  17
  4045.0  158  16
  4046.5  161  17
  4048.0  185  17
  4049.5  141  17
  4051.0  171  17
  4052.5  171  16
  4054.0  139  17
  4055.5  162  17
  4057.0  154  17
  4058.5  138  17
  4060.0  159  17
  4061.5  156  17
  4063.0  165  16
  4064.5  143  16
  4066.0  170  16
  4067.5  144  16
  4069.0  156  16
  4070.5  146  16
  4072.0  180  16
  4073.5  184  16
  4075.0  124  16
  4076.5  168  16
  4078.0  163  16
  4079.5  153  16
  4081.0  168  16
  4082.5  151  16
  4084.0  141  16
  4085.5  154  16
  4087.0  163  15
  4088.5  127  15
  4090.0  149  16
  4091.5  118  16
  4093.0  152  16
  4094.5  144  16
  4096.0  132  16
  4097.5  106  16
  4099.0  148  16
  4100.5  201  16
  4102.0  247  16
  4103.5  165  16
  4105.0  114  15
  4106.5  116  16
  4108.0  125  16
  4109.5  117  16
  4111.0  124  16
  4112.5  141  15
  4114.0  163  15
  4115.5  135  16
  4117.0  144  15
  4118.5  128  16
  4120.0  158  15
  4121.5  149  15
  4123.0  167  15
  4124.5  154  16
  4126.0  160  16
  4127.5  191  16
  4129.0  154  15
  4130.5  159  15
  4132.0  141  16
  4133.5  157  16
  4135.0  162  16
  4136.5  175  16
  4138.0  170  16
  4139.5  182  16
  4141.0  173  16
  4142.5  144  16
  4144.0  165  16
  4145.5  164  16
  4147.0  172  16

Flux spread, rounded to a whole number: 33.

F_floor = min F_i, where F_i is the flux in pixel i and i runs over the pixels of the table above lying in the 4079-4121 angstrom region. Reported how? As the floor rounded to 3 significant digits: 106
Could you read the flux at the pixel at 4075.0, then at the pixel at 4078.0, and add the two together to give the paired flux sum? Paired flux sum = 287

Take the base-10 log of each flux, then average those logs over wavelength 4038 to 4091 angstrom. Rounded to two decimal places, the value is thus 2.20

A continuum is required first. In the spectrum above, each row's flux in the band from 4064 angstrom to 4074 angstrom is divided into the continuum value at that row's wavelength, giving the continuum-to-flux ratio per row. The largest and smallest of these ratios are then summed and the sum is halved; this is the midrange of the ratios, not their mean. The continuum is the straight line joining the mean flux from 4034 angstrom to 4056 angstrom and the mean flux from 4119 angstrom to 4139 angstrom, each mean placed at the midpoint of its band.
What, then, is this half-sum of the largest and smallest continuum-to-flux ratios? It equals 1.02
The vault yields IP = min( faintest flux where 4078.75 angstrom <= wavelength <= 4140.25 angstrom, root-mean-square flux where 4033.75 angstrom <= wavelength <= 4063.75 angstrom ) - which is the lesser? 106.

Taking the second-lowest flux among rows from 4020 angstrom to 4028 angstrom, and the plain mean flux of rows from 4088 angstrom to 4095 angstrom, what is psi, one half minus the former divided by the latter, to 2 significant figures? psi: -0.71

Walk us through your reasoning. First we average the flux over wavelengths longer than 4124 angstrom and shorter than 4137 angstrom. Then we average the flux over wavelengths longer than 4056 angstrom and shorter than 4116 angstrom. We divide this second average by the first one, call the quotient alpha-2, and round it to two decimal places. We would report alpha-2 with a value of 0.93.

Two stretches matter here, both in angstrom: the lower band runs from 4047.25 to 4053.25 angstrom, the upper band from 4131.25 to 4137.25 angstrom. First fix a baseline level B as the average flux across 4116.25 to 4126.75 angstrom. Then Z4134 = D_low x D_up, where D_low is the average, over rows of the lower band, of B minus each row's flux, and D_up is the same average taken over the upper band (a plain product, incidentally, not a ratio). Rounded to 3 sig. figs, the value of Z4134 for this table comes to 114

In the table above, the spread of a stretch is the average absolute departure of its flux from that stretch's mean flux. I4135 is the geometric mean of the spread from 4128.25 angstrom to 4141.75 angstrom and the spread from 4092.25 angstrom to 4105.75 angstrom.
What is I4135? 17.9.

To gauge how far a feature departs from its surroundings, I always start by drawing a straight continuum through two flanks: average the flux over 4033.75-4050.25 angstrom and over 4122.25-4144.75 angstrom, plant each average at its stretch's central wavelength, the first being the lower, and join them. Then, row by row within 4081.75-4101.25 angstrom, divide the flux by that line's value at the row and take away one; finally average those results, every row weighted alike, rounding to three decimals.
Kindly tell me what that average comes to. -0.118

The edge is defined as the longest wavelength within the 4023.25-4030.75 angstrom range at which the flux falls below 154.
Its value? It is 4030.0 angstrom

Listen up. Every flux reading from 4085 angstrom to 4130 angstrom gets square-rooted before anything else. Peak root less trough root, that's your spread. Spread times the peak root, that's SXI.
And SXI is 85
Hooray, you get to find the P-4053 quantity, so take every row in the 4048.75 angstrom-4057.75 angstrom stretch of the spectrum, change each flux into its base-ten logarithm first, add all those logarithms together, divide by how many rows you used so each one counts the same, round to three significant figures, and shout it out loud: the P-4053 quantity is 2.19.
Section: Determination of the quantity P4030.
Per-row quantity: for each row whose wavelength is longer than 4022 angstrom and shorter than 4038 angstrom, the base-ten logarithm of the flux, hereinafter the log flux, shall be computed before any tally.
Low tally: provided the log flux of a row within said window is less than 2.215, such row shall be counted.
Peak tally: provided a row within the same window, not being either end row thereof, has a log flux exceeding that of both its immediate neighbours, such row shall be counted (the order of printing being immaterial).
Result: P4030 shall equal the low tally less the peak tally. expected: 0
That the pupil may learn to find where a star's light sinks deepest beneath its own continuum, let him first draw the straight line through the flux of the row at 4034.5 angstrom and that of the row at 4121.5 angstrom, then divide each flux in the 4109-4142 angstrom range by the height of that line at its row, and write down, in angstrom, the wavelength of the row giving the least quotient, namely 4109.5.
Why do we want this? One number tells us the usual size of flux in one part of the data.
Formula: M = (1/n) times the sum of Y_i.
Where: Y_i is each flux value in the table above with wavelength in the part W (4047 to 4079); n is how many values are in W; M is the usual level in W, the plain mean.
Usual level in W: 158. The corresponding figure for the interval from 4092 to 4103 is 161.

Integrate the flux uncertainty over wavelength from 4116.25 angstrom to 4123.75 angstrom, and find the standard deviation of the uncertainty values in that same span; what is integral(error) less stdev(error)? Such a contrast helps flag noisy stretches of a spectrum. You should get 114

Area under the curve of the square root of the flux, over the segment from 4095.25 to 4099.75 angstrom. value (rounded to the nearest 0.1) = 50.9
